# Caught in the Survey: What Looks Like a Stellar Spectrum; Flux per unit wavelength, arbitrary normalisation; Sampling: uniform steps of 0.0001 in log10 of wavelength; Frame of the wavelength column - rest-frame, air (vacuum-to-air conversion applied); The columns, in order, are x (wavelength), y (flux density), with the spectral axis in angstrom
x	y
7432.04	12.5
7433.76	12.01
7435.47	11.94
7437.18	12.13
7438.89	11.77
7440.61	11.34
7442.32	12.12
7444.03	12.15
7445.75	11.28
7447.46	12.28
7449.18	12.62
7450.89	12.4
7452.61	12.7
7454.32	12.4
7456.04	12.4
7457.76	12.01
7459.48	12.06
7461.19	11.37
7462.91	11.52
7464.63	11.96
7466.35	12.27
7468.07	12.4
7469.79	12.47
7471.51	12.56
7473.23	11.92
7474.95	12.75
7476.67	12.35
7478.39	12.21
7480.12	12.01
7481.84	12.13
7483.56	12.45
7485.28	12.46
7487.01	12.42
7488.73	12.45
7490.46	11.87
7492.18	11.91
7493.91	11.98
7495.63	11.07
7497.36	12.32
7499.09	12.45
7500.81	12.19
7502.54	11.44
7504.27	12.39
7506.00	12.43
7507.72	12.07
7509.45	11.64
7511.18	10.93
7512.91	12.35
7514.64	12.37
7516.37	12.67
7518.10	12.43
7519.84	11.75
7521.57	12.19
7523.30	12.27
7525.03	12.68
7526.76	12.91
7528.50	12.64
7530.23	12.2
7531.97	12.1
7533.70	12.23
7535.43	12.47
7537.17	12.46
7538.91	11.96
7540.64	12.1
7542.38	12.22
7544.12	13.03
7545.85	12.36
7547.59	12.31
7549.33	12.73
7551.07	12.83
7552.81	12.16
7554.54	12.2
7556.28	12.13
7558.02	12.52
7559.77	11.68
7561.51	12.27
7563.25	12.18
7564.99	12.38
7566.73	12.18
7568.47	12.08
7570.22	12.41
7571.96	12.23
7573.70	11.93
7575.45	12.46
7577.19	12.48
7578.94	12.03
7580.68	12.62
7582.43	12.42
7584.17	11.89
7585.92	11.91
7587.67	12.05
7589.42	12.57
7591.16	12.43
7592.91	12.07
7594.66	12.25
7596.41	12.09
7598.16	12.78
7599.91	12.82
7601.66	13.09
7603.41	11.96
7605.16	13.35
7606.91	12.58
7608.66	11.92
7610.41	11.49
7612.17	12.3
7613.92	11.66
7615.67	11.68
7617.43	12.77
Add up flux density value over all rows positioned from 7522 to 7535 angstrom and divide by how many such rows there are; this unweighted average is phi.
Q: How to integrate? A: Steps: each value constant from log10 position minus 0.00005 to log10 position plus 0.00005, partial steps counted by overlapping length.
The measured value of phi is 12.4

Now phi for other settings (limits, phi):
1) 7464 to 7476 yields 12.3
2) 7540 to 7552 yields 12.5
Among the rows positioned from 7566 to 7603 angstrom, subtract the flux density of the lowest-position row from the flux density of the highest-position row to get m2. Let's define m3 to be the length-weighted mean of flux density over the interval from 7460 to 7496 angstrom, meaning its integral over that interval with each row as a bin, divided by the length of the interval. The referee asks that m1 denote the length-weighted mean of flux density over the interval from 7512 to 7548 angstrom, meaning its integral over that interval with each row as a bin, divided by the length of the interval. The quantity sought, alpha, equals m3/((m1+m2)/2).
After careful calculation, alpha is 1.83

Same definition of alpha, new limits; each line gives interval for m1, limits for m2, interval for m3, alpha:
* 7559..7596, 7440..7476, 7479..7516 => 1.77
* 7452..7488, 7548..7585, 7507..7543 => 2.15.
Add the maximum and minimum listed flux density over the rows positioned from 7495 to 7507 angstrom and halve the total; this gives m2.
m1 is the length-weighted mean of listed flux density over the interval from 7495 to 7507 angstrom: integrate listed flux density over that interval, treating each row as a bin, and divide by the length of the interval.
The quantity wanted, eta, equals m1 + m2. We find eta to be 23.8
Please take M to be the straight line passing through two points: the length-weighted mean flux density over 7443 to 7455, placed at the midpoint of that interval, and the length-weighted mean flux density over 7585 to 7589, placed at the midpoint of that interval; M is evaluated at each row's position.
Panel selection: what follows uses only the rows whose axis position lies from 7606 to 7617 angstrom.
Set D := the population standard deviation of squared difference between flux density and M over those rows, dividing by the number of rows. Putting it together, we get 0.12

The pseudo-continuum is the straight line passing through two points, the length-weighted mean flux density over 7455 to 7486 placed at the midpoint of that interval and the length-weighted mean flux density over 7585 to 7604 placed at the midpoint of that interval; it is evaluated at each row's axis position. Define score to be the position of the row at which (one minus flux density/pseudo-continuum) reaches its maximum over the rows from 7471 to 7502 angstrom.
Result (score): 7495.63 angstrom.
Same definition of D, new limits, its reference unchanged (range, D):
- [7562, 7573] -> 0.05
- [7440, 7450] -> 0.42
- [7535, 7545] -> 0.31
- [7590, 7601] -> 0.28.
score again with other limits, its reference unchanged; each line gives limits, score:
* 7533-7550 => 7538.91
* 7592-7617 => 7610.41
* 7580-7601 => 7584.17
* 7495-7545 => 7511.18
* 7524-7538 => 7531.97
